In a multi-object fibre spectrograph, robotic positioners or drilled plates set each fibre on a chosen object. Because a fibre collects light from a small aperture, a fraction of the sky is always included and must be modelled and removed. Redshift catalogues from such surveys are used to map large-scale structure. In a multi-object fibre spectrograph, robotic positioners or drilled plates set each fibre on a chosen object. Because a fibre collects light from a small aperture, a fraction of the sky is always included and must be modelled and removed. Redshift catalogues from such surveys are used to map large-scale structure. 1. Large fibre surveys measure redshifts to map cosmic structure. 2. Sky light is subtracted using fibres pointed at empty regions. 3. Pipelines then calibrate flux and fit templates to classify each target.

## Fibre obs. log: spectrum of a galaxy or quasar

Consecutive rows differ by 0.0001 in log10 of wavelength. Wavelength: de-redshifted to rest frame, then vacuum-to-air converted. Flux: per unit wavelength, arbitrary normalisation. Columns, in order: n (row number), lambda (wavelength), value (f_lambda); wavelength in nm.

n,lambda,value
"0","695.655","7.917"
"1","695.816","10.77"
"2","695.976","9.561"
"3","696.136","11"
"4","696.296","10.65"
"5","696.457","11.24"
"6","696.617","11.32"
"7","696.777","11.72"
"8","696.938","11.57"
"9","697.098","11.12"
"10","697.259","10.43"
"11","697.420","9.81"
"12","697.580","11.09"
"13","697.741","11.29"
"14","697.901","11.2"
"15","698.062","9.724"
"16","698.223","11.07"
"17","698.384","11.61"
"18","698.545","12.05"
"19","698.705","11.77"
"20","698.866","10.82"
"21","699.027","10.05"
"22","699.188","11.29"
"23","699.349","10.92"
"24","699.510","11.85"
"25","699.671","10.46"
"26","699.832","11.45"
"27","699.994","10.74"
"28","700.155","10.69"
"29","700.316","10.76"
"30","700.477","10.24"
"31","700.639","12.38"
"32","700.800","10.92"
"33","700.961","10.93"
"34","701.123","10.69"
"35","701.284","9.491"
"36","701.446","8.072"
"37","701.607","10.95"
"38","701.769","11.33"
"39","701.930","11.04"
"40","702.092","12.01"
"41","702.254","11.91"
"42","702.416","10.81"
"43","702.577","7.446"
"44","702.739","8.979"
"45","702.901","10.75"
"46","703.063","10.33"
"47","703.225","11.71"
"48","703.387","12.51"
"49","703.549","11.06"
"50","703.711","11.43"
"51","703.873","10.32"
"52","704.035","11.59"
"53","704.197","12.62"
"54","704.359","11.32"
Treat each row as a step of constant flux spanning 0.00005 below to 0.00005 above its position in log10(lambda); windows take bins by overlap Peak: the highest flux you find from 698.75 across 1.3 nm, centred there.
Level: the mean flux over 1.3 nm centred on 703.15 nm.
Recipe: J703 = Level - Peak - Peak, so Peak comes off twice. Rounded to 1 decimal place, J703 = -13.6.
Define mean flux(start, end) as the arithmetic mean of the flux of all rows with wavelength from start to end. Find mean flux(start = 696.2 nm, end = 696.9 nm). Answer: 11.2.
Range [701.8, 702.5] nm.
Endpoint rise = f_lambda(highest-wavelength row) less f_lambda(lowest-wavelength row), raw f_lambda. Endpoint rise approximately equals -0.23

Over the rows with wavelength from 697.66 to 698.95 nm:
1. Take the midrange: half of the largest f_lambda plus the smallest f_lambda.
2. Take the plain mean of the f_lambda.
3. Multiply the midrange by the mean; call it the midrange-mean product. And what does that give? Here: 122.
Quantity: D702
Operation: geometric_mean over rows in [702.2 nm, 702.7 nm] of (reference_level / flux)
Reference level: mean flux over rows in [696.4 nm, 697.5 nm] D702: 1.12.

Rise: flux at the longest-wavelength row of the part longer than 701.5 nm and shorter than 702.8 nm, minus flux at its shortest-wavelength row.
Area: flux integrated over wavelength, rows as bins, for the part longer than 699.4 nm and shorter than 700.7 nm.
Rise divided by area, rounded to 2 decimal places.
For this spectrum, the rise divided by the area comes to -0.14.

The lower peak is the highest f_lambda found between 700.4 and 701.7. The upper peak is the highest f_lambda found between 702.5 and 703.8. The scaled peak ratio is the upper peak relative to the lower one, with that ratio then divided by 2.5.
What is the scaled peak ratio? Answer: 0.404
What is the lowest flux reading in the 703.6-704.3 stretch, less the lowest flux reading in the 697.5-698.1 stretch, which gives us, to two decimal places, 0.60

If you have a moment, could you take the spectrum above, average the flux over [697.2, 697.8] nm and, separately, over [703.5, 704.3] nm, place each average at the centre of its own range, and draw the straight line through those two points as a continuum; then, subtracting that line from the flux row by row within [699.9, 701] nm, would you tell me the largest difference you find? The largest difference 1.36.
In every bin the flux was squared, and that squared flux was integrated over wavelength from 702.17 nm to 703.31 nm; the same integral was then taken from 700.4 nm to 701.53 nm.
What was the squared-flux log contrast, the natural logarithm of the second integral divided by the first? 0.01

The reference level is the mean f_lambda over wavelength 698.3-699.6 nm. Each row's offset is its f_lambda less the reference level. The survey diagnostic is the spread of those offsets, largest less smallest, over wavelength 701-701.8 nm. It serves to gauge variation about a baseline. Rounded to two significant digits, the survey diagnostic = 3.3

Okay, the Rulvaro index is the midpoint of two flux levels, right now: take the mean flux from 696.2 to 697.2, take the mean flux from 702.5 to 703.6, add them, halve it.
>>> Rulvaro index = 10.8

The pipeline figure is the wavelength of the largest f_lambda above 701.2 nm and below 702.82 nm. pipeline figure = 702.092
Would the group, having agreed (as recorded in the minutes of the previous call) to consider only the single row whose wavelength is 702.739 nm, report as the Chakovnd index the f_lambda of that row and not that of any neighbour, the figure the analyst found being 8.979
